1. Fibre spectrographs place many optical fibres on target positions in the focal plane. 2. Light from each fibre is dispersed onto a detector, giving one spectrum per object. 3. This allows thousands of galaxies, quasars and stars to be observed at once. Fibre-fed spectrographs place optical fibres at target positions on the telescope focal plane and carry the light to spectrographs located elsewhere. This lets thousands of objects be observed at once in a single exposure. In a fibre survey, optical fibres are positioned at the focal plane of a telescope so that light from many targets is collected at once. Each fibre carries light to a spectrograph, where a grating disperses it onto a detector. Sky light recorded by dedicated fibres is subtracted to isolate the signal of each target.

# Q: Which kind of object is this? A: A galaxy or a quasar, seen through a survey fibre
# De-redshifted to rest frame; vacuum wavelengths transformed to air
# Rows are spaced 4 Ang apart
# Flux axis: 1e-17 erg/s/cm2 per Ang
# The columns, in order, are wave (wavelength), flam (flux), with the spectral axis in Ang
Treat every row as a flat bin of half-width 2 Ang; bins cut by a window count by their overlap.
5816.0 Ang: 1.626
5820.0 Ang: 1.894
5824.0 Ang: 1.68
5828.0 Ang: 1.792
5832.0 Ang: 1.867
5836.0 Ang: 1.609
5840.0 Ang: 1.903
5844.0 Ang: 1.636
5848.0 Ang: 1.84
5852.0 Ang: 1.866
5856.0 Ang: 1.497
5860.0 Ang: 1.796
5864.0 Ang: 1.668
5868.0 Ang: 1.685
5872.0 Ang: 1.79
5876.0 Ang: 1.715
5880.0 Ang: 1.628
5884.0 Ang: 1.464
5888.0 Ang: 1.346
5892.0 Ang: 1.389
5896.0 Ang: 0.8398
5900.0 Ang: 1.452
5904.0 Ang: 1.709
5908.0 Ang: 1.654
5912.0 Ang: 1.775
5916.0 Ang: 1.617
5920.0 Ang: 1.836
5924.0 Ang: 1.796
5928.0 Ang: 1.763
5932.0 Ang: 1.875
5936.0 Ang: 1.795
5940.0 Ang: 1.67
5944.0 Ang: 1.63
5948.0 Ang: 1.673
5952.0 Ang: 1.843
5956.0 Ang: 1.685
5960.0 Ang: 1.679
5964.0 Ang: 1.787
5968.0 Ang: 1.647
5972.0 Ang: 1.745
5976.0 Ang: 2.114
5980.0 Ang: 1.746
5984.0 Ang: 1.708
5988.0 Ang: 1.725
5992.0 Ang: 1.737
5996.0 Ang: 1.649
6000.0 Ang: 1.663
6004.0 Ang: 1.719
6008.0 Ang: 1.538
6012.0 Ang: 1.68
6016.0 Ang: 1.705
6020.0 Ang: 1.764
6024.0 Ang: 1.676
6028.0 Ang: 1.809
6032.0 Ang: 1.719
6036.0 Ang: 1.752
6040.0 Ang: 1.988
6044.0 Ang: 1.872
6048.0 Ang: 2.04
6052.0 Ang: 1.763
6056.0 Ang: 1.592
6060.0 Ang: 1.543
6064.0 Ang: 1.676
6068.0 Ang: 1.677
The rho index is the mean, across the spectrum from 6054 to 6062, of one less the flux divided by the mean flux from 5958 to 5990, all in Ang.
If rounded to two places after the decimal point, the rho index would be 0.11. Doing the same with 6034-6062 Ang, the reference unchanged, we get -0.01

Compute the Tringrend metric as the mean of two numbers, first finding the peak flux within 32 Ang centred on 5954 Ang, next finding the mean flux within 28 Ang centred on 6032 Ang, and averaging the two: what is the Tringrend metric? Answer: 1.82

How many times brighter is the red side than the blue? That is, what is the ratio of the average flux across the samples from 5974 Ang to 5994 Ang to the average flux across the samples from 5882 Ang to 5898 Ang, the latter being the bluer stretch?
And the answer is 1.43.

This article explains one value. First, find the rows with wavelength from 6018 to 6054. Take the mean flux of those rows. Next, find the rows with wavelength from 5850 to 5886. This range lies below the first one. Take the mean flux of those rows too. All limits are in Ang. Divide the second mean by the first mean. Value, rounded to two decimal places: 0.92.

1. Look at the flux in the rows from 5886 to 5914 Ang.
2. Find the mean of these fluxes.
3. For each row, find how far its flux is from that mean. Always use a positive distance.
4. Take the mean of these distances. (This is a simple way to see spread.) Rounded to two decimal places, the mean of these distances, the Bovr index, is 0.22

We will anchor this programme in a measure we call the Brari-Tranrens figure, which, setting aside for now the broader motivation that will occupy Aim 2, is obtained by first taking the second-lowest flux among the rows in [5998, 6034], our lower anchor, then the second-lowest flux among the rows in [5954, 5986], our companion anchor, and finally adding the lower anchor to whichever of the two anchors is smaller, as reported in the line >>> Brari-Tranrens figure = 3.33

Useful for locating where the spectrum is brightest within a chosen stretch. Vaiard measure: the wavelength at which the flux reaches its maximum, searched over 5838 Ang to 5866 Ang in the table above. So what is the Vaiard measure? 5840.0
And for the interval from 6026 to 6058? 6048.0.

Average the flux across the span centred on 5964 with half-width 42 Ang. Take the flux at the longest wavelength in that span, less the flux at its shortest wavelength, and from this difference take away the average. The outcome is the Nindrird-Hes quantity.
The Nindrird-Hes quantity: -1.8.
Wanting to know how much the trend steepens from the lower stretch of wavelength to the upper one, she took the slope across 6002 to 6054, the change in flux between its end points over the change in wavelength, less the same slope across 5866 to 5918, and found 0.0023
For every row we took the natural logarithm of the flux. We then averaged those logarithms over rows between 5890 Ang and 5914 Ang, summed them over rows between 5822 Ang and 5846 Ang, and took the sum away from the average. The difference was -2.98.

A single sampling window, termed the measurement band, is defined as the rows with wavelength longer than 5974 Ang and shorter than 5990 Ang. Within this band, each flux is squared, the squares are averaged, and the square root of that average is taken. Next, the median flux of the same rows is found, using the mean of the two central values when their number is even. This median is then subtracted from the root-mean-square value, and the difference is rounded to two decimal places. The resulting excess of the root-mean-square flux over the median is 0.10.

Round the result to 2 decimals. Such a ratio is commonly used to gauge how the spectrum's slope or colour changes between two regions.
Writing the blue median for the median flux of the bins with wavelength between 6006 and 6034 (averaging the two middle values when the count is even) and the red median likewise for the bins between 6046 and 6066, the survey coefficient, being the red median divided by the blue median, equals 0.98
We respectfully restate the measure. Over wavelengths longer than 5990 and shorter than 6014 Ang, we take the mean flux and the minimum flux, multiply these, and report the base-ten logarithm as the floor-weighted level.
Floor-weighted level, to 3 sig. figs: 0.408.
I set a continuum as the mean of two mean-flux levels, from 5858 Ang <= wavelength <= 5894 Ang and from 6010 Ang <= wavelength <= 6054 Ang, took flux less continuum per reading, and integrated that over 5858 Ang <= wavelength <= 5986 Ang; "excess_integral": -4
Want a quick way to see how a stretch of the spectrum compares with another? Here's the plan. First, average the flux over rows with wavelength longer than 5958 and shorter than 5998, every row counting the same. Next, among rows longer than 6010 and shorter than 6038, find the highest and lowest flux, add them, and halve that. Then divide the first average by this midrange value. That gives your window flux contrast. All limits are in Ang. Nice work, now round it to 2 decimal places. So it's 1.01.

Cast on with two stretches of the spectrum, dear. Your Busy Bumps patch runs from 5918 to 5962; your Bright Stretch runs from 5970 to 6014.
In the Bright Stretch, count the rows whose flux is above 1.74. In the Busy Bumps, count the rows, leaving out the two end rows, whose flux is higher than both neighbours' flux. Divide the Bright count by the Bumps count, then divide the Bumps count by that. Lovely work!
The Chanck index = 1.3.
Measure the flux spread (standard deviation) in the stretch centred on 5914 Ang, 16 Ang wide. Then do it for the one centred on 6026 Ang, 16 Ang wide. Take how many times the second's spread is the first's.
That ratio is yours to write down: 0.56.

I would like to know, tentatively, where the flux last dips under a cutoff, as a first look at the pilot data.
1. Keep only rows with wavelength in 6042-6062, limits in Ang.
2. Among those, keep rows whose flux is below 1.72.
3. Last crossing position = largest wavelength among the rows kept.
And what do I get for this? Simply 6060.0 Ang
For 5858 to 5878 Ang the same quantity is 5876.0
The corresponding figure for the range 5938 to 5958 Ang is 5956.0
